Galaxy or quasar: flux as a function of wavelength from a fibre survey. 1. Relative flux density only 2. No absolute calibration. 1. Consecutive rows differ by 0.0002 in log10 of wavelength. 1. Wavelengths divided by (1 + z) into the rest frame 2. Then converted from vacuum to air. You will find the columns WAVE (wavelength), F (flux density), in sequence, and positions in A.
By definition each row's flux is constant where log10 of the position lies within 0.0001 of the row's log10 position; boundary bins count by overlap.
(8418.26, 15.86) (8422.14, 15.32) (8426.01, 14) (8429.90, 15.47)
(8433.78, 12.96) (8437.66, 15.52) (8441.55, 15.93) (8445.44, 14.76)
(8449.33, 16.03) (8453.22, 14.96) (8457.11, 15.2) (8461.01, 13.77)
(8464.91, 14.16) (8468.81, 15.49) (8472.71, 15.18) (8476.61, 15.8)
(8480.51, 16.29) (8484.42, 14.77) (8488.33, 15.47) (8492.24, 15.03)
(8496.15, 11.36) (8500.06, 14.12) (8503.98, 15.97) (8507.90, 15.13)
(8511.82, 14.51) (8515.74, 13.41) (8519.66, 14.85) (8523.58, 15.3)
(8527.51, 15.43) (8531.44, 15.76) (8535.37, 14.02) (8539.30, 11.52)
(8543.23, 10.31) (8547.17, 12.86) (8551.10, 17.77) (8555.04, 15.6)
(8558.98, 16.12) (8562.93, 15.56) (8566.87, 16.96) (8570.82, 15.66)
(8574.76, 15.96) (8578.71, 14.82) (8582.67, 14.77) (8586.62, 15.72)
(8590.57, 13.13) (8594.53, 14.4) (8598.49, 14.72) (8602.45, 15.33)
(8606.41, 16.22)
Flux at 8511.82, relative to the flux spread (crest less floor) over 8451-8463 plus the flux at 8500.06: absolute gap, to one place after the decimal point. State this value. 1.0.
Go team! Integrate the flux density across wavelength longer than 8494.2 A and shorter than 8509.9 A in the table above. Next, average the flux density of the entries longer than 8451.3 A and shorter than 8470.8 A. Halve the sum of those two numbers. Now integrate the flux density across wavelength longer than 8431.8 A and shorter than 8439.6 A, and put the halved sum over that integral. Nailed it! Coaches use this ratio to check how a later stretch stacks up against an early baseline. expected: 1.1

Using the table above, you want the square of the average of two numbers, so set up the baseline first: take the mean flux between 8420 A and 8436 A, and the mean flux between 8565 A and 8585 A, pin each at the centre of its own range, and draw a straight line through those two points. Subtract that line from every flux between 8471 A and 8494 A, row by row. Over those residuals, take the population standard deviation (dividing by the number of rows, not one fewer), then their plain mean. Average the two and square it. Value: 0.28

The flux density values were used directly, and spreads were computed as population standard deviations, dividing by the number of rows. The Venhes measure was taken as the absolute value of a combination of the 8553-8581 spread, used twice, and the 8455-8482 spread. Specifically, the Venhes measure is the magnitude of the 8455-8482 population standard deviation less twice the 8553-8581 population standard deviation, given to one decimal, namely 0.4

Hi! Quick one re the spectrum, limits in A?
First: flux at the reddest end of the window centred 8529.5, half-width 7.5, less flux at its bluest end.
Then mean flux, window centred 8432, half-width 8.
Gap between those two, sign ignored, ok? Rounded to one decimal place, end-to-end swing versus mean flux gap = 15.8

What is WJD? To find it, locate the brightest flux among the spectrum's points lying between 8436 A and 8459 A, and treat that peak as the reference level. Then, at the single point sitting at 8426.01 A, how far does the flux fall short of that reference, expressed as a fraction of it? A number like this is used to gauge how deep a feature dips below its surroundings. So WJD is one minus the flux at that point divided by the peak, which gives 0.13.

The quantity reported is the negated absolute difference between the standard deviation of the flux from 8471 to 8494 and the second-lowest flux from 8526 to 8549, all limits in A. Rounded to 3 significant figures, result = -11.0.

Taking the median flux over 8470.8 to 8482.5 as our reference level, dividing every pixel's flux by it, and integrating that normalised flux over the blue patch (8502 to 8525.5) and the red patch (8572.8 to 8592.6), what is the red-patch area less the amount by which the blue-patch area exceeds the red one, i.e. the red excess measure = 15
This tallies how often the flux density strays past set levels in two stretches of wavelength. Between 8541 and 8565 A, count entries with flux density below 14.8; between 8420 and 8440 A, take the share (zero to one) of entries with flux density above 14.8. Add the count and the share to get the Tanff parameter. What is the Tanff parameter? 2.6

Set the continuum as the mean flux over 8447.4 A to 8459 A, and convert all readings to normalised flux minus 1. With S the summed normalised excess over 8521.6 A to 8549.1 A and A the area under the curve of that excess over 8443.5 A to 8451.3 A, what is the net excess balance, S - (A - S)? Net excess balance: -1.6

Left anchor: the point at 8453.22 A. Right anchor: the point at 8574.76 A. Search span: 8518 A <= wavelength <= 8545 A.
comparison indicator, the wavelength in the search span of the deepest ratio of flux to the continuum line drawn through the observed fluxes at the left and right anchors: 8543.23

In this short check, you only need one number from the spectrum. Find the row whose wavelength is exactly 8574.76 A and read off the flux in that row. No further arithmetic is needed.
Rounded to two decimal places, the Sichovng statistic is 15.96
